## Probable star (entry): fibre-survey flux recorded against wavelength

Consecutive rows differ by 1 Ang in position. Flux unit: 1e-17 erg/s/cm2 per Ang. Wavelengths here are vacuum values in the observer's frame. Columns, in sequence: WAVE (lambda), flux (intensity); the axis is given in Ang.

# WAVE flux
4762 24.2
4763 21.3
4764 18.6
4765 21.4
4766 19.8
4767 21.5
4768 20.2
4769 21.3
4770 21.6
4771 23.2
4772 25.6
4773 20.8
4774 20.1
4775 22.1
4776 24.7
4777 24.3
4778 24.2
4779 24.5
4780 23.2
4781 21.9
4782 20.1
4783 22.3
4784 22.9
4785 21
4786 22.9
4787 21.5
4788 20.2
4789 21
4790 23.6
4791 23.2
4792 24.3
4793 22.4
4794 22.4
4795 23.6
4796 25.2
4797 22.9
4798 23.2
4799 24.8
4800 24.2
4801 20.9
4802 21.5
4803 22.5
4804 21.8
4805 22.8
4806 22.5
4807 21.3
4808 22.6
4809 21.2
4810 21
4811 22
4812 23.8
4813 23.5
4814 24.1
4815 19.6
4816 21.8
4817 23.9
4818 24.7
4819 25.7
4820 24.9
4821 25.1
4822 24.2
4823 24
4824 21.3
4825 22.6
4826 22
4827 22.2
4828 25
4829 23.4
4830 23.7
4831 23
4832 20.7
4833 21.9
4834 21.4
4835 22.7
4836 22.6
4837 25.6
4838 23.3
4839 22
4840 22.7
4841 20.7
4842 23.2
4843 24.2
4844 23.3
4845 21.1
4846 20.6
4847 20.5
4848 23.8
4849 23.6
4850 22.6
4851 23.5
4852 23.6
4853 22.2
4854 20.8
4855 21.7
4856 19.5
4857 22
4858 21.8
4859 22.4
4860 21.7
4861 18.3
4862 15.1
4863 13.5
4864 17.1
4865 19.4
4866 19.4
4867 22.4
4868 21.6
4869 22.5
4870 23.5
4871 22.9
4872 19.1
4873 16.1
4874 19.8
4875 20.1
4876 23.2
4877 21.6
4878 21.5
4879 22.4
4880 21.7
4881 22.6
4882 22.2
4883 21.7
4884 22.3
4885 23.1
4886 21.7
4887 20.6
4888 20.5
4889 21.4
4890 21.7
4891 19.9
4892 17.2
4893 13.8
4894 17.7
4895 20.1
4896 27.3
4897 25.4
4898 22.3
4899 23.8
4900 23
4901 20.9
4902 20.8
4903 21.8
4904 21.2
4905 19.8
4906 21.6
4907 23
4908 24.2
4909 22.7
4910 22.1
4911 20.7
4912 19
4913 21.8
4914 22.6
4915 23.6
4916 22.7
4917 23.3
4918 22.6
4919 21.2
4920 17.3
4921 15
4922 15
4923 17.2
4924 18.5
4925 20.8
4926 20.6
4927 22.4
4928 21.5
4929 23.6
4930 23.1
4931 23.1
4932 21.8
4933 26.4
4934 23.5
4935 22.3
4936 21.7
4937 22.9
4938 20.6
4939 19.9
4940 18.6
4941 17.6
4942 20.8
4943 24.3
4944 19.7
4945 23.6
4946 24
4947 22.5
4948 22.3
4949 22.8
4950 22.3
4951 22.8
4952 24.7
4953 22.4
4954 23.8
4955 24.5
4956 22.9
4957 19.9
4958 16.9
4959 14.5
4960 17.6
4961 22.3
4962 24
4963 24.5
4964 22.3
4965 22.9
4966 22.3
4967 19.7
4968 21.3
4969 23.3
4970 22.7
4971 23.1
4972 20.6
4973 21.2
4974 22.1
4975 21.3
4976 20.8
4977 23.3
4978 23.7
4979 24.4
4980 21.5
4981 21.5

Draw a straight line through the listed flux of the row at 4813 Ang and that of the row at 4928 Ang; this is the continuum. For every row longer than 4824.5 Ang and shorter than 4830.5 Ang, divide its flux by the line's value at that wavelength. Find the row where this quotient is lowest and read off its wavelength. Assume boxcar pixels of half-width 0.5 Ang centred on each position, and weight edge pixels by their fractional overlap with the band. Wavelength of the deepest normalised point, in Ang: 4826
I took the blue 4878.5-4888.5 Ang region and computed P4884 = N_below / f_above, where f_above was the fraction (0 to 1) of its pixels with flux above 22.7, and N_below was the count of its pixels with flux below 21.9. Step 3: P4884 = 50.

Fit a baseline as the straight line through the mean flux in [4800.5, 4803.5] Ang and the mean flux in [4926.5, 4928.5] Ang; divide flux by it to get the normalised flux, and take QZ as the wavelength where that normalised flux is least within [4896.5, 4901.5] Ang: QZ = 4901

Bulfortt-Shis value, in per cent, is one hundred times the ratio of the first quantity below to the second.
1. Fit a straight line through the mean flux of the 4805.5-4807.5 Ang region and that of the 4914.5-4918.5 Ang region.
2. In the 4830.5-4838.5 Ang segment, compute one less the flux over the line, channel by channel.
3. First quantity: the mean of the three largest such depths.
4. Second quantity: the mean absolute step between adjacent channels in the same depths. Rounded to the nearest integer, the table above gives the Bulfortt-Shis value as 55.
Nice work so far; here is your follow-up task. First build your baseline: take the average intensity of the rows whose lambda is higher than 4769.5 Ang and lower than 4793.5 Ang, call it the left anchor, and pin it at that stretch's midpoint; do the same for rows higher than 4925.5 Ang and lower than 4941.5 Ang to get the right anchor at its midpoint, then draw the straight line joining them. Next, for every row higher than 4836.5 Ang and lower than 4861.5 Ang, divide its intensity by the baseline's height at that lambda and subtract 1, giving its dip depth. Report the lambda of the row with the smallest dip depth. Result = 4861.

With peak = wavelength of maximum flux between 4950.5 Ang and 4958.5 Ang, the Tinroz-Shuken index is 4952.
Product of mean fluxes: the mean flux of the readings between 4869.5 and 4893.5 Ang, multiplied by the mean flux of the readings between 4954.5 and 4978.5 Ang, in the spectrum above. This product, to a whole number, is 450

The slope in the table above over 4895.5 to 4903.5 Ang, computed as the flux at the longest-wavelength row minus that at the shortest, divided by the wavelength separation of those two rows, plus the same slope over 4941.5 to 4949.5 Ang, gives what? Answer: -0.5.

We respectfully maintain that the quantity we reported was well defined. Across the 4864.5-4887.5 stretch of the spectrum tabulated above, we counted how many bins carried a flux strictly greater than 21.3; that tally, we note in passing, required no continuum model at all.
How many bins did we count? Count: 16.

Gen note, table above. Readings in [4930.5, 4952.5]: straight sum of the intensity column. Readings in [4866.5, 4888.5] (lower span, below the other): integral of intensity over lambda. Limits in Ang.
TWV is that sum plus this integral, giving 961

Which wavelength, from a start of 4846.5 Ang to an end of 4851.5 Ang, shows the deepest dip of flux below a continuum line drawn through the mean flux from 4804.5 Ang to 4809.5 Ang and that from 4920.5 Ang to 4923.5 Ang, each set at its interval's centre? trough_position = 4847 Ang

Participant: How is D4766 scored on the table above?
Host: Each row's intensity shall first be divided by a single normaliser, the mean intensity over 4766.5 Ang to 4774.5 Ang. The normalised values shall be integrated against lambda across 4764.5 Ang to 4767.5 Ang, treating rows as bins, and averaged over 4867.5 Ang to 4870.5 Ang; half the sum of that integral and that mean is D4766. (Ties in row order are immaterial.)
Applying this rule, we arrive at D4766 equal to 1.96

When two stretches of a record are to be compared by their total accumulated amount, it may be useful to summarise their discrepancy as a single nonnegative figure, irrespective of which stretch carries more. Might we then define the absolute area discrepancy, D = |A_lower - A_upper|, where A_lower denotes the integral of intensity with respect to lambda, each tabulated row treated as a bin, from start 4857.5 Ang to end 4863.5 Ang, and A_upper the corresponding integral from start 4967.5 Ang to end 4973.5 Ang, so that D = 19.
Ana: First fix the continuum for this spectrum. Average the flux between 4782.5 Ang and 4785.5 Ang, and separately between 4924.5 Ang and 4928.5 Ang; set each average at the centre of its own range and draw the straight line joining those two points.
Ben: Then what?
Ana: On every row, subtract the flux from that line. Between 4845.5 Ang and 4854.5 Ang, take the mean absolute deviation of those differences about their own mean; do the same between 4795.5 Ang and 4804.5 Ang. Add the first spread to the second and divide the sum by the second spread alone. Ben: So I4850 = 1.99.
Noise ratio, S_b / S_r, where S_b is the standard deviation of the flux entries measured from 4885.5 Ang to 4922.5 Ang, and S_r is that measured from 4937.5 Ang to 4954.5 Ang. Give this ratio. 1.4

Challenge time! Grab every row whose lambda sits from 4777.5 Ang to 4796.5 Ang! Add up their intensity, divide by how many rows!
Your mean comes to 22.7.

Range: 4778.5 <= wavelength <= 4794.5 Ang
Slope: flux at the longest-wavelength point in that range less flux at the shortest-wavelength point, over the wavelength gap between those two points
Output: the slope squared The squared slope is 0.02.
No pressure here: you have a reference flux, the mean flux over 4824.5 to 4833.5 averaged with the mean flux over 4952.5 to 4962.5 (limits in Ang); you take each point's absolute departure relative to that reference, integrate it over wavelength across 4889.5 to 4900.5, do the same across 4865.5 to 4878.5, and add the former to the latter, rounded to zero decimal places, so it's 54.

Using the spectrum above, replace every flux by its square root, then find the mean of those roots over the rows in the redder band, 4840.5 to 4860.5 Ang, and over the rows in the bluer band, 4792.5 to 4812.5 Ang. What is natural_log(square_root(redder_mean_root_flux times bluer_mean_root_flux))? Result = 1.55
